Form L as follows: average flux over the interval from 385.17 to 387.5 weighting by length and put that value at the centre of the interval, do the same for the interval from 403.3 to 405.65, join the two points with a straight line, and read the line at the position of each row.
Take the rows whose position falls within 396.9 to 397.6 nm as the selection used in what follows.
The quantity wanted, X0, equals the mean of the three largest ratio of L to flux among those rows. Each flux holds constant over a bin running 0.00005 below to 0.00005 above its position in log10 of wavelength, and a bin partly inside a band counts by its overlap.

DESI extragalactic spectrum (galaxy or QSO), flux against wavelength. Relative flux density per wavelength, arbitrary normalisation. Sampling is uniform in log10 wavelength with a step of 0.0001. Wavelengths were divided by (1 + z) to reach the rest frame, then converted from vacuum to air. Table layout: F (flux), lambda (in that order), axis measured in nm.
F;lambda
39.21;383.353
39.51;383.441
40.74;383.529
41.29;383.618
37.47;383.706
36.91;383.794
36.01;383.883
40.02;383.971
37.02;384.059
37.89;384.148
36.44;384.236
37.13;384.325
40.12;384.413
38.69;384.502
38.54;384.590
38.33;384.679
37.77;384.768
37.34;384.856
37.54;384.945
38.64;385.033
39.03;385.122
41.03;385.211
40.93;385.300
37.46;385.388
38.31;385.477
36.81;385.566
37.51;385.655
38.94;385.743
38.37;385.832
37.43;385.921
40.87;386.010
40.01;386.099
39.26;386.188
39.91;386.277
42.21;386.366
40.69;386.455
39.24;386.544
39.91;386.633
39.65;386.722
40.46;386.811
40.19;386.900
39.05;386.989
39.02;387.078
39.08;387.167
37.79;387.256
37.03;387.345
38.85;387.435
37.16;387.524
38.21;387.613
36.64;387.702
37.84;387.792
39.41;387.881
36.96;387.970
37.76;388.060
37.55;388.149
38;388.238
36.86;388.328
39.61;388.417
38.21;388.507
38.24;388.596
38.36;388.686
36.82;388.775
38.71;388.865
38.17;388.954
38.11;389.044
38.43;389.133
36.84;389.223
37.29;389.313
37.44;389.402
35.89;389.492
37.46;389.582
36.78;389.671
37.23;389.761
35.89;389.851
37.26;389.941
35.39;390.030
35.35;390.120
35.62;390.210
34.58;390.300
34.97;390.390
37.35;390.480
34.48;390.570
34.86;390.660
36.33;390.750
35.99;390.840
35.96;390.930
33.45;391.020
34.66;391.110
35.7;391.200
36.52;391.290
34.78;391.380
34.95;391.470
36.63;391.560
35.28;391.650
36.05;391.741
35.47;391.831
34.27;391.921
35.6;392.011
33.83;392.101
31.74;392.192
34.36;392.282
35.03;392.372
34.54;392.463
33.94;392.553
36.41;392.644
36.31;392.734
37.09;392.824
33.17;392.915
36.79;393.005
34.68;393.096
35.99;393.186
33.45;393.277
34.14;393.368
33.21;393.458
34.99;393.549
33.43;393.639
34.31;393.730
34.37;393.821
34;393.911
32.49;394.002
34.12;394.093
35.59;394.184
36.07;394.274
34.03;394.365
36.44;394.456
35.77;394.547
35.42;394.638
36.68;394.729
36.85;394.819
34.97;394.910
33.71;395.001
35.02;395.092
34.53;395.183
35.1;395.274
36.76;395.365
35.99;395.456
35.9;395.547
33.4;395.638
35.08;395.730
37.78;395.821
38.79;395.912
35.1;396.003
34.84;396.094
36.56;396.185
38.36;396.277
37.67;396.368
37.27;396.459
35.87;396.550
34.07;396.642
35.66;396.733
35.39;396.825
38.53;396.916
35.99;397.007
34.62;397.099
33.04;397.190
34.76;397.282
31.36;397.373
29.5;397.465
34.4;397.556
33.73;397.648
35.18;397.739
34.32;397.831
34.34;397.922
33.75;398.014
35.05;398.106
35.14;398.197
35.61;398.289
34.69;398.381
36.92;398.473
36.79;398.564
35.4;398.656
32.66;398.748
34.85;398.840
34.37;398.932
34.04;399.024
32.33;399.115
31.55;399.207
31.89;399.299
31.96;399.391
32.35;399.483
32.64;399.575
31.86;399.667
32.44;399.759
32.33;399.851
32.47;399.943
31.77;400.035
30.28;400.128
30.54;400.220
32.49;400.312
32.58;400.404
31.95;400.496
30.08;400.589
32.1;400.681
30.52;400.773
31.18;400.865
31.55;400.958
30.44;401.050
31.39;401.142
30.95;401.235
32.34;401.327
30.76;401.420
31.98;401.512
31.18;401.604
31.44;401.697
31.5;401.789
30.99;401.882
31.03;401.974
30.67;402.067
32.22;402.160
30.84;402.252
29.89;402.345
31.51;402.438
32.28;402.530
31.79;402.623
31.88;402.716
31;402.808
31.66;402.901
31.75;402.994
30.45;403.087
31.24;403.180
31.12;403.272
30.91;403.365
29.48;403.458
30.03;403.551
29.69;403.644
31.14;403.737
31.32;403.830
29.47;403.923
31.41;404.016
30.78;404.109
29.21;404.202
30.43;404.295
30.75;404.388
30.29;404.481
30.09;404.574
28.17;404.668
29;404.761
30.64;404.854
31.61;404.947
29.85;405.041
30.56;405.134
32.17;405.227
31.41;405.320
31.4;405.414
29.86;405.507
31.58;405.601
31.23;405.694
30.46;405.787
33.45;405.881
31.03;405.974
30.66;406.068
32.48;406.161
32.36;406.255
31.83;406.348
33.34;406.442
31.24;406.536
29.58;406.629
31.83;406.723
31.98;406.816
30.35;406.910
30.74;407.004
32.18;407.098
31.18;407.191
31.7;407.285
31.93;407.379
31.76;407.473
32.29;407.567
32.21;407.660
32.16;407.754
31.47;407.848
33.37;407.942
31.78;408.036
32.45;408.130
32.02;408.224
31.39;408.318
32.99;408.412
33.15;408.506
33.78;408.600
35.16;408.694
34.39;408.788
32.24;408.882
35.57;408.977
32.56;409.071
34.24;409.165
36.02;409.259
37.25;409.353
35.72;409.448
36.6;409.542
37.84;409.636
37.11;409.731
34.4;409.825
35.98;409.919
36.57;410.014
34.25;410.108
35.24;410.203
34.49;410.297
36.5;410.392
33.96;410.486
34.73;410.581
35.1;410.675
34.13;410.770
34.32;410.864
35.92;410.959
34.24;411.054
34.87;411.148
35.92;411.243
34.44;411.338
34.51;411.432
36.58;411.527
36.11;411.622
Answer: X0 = 1.09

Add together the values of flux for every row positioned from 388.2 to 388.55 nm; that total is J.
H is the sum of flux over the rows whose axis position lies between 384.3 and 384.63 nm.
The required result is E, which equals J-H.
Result -2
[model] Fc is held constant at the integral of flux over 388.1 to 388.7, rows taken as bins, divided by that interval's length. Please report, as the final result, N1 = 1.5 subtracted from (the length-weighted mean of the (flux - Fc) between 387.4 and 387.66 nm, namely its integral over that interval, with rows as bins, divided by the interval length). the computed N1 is -1.6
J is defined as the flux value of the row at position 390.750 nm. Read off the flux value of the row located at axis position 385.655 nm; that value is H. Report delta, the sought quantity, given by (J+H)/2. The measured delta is 36.9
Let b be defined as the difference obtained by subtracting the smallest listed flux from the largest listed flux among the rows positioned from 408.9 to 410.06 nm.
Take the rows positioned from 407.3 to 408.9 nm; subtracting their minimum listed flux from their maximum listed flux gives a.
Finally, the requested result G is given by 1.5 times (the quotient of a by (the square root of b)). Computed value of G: 2.5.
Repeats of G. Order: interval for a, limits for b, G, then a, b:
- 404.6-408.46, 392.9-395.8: 3.8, 5.3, 4.4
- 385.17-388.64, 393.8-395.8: 4.0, 5.6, 4.4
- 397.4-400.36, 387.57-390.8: 4.9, 7.4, 5.1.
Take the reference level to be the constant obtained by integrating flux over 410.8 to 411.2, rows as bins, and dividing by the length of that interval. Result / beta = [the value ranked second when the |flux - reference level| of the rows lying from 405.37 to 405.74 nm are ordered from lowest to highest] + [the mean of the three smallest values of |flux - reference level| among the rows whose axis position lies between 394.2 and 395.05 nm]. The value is 4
